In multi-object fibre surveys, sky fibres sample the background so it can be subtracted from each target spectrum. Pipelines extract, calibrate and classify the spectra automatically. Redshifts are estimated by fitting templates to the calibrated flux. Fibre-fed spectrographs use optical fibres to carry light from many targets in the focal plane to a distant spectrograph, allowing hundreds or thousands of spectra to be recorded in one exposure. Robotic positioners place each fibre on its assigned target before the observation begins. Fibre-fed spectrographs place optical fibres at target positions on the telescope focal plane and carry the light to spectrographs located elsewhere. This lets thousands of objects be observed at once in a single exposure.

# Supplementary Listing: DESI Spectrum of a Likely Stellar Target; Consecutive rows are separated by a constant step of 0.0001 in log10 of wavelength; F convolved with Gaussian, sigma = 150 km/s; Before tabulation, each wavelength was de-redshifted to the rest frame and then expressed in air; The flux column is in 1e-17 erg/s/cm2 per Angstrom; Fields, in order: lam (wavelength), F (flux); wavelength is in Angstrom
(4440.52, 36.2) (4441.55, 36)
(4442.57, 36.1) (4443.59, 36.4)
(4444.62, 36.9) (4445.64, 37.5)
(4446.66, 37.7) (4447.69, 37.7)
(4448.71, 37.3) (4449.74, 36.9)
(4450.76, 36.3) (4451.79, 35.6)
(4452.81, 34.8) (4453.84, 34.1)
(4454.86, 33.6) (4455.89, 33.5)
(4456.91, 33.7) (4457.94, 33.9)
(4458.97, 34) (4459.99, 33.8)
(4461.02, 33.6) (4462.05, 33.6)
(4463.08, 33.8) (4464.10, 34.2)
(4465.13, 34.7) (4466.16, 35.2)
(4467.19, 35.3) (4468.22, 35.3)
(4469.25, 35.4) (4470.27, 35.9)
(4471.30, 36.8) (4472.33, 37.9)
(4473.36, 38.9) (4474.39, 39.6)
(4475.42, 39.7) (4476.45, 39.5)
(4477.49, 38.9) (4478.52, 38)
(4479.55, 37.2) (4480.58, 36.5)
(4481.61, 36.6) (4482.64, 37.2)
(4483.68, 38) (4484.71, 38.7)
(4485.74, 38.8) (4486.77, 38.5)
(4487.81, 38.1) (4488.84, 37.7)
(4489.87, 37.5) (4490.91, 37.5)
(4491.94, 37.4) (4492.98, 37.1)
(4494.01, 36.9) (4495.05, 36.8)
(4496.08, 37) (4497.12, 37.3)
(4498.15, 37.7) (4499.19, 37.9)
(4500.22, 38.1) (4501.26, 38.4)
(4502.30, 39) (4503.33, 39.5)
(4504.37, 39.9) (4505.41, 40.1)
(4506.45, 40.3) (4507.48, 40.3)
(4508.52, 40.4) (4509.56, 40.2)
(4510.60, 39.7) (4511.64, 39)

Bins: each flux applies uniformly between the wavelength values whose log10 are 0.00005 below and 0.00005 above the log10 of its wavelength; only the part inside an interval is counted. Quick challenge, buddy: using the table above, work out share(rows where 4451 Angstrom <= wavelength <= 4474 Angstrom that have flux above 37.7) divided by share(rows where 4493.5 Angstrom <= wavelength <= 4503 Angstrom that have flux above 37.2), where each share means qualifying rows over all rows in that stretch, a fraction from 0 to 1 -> 0.14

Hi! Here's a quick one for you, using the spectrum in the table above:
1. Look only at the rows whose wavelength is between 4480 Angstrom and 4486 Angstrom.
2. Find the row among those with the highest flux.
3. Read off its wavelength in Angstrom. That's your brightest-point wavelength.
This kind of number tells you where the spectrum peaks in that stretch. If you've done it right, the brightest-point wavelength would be 4485.74 Angstrom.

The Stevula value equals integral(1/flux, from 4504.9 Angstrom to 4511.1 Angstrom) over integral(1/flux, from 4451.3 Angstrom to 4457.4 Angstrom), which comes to 0.86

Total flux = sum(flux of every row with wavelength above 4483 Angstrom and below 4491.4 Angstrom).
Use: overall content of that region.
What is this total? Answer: 305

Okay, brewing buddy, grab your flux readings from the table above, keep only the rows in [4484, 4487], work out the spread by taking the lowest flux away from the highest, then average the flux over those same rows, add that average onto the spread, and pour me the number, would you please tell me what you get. 39.0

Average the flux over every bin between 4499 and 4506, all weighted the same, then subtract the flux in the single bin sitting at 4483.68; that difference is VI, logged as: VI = 1.0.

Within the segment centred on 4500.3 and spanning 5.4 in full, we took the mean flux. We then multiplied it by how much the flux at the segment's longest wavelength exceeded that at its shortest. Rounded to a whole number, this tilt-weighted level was 50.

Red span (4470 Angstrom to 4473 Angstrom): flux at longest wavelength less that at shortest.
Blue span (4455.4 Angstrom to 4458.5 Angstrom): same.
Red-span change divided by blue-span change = 5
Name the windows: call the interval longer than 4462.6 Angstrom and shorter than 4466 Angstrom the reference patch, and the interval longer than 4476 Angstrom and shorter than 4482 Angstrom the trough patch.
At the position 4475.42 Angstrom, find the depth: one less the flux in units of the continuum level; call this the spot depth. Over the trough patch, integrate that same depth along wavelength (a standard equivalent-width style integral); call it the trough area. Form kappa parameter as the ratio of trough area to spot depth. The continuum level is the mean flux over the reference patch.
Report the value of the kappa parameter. 4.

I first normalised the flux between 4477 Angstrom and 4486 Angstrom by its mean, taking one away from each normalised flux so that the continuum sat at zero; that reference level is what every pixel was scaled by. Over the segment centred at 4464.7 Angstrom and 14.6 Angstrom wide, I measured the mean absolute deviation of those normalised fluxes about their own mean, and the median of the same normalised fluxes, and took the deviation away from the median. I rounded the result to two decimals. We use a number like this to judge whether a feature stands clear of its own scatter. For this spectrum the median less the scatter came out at -0.11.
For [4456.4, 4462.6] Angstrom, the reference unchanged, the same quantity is -0.11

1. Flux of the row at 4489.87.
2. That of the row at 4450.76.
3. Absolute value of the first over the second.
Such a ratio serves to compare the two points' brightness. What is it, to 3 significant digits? 1.03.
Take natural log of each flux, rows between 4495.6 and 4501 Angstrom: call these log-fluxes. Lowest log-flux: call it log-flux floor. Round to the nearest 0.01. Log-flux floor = 3.61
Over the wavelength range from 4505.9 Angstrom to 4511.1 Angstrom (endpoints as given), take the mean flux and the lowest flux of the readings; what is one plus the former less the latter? 1.48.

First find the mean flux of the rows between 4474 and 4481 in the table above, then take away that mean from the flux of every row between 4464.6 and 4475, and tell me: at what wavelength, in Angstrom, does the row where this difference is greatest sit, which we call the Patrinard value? 4474.39 Angstrom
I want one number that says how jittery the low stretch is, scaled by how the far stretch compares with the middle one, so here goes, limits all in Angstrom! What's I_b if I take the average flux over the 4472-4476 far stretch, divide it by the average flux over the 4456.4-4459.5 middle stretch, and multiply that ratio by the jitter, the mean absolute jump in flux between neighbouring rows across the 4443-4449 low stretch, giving 0.4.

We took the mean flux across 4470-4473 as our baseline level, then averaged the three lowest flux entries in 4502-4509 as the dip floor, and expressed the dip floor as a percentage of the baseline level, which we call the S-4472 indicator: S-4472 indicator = 107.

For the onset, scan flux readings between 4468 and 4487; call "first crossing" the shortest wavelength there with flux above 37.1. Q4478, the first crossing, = 4472.33 Angstrom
